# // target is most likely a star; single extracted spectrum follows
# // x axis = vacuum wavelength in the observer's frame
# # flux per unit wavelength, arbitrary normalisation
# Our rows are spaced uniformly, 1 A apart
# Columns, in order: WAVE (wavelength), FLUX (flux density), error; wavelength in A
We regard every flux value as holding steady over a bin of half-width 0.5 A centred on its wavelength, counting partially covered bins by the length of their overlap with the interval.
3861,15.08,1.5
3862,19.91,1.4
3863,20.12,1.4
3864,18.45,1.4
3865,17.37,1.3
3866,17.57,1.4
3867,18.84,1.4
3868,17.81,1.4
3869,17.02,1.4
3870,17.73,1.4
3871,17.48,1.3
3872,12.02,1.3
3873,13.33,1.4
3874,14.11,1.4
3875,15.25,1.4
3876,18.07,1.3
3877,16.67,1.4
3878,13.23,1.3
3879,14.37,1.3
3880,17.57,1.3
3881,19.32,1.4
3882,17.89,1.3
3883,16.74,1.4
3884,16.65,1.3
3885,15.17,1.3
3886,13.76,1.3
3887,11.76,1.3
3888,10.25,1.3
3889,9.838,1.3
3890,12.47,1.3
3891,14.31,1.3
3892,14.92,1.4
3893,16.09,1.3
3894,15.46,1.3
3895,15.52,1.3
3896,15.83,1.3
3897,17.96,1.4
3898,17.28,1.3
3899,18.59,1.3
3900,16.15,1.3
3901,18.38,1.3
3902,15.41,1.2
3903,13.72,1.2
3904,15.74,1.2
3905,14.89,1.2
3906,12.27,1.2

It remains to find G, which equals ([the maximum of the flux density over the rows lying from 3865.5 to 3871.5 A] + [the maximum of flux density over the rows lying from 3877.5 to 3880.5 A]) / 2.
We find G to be 18.2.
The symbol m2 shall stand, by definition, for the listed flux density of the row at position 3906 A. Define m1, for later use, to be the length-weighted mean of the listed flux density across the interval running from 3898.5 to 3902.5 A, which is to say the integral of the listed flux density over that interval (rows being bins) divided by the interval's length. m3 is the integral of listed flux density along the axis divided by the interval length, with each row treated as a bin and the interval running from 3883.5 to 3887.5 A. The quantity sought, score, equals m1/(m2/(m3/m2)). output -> 1.6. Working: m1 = 17.1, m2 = 12.27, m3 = 14.3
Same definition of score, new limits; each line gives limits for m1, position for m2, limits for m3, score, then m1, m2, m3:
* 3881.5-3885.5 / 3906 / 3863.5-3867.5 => 2.0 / 16.6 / 12.27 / 18.1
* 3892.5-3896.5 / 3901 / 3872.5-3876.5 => 0.7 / 15.7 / 18.38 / 15.2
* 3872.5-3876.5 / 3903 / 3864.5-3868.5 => 1.4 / 15.2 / 13.72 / 17.9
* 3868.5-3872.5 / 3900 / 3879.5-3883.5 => 1.1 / 16.1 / 16.15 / 17.9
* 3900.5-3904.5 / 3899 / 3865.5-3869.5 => 0.8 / 15.8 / 18.59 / 17.8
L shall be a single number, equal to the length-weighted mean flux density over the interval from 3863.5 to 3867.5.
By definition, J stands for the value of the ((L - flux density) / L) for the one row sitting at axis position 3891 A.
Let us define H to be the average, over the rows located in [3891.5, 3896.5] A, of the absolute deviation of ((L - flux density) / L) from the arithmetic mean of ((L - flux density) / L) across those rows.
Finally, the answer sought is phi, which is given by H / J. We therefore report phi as 0.1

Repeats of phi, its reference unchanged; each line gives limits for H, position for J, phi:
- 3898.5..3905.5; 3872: 0.2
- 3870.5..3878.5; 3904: 0.8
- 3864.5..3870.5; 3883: 0.3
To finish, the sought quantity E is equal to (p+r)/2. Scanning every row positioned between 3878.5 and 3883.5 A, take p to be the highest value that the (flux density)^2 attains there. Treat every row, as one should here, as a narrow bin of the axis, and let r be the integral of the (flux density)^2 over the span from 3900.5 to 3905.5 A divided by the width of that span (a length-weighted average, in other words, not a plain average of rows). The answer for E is 310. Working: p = 373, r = 247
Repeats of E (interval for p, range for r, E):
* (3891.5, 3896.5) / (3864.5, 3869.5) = 287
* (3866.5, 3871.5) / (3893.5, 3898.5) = 313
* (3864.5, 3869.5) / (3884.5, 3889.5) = 253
